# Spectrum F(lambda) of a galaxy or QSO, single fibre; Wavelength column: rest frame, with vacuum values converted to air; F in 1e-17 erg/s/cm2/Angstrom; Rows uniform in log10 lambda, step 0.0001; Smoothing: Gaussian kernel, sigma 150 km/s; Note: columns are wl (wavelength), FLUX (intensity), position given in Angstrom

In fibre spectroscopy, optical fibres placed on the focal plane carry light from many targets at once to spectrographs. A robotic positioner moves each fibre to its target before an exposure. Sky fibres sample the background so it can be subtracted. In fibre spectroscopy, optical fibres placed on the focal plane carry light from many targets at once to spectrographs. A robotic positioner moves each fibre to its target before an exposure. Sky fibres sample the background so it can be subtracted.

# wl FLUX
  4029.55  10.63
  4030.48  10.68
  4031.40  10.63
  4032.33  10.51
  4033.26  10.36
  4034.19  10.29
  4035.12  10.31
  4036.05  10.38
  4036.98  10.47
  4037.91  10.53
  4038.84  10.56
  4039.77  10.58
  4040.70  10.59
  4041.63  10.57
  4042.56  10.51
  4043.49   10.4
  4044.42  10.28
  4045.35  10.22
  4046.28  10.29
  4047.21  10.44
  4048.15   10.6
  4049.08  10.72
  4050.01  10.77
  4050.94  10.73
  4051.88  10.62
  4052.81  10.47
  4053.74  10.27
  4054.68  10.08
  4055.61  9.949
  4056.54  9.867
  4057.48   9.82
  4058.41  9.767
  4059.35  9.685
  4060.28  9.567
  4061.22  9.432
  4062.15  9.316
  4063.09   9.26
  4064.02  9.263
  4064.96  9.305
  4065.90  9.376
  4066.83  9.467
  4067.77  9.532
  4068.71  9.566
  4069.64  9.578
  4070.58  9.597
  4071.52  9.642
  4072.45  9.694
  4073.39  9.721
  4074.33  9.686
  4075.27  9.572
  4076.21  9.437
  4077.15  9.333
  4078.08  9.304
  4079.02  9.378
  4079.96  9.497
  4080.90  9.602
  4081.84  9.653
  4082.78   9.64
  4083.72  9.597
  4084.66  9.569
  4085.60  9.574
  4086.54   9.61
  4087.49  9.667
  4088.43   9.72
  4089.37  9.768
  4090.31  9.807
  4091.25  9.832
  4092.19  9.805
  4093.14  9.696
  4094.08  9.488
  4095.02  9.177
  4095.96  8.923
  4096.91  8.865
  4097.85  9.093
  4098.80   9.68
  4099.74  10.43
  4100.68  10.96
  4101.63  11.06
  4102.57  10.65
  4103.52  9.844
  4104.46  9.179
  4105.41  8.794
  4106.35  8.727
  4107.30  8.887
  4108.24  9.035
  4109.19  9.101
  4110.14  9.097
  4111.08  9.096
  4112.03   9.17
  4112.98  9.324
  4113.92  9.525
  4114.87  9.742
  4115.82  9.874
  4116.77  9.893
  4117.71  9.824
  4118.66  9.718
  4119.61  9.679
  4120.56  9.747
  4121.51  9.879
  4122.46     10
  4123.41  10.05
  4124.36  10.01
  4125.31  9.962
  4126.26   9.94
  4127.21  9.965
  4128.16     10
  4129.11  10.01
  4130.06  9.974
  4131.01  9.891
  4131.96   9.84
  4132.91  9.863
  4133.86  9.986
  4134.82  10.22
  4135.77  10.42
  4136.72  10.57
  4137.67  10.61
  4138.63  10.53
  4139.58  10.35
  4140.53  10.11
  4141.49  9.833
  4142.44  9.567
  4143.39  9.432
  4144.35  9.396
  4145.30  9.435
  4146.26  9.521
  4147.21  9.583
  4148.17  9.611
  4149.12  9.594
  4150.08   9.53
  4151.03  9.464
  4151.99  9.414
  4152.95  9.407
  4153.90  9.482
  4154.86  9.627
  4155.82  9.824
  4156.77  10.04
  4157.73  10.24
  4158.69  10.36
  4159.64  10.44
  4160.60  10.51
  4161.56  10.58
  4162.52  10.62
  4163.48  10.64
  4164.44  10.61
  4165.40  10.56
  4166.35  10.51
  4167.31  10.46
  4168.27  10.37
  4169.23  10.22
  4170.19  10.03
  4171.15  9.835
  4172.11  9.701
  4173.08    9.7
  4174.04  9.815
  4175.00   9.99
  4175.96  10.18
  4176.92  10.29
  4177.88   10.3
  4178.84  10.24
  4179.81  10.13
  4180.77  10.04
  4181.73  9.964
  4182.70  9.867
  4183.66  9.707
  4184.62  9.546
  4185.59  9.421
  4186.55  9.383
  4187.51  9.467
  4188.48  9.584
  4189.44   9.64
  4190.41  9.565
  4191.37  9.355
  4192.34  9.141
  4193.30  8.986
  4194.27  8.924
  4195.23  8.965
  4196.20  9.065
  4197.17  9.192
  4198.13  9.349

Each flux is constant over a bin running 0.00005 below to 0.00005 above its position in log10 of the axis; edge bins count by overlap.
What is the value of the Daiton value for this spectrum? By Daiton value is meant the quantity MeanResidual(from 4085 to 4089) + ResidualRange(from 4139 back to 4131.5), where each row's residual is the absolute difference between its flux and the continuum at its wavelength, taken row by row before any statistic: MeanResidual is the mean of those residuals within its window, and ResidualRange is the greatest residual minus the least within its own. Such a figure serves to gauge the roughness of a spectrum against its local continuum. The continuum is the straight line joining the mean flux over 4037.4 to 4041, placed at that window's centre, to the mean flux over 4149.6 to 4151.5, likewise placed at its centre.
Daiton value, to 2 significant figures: 1.3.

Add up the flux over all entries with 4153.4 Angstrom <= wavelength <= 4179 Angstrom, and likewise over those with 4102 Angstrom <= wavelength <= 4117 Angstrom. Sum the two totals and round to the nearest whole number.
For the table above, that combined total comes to 425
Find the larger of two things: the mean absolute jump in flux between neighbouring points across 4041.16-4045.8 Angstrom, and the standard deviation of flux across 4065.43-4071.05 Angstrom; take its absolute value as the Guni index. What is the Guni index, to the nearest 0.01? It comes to 0.09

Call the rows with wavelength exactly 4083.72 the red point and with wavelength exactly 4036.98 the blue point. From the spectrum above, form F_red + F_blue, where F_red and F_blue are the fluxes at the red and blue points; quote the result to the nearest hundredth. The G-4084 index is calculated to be 20.07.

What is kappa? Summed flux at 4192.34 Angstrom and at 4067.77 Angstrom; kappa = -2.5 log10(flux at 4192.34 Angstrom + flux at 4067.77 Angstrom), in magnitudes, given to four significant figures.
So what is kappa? -3.178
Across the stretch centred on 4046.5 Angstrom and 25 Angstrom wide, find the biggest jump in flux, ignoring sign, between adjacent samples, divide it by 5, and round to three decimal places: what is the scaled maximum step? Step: 0.040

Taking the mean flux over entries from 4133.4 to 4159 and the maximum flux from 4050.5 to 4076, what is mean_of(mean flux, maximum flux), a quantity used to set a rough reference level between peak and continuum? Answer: 10.3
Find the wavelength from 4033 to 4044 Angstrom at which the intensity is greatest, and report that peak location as 4040.70 Angstrom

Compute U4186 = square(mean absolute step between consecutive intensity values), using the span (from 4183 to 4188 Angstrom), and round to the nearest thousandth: 0.010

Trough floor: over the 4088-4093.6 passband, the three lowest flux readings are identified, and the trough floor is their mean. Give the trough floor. 9.7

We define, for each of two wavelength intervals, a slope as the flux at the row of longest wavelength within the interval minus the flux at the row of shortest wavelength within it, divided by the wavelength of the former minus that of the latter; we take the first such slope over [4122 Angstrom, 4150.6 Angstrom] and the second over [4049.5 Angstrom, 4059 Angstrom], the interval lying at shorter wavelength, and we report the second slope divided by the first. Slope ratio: 7.0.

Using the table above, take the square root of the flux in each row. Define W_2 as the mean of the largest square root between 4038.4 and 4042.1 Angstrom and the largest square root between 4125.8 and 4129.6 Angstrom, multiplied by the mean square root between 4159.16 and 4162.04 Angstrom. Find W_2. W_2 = 10.4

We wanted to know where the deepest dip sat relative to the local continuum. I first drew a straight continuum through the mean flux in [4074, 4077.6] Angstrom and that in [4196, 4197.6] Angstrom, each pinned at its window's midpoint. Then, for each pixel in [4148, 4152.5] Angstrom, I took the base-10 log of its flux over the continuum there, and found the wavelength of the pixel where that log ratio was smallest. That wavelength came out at 4151.99 Angstrom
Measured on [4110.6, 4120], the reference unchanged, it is 4111.08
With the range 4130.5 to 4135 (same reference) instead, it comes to 4131.96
